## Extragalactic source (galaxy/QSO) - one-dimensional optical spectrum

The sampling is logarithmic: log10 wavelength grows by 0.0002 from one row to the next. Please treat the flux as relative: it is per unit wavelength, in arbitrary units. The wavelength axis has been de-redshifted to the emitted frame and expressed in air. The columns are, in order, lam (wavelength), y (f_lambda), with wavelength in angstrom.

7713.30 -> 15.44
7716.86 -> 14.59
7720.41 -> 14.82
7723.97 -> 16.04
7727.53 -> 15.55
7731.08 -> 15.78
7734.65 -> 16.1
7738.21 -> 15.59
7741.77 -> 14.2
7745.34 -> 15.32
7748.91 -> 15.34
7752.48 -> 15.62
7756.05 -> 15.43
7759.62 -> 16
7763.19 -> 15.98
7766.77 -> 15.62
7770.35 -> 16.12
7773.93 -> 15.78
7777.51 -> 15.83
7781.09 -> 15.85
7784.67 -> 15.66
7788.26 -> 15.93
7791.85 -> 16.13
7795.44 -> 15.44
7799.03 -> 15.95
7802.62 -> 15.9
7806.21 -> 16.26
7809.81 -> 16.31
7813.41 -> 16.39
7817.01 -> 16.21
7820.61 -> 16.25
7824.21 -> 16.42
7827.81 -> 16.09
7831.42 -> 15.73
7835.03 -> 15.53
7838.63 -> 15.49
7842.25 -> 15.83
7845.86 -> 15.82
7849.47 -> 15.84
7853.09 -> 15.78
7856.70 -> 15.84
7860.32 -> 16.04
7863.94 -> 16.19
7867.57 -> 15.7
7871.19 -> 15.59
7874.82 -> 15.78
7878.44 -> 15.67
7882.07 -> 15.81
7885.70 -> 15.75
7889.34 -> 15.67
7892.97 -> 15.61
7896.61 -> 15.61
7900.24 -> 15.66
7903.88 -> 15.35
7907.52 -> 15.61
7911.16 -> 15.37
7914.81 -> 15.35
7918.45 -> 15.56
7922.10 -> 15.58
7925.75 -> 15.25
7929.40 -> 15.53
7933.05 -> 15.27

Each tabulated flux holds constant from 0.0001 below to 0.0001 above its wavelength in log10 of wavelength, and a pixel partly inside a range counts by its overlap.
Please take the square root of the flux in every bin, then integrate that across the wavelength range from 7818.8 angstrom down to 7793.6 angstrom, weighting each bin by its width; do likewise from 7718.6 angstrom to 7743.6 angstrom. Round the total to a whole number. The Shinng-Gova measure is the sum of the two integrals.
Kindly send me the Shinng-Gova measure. 199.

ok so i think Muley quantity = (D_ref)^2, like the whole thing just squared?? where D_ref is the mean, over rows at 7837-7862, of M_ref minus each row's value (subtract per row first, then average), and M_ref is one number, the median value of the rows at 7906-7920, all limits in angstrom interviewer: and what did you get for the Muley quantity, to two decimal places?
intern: 0.12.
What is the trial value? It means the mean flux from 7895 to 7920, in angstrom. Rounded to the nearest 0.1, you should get 15.5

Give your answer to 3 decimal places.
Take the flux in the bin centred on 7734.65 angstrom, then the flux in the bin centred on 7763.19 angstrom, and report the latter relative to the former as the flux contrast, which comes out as 0.993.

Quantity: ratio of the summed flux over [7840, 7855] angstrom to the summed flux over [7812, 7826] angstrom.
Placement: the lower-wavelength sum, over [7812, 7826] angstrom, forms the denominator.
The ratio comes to 0.97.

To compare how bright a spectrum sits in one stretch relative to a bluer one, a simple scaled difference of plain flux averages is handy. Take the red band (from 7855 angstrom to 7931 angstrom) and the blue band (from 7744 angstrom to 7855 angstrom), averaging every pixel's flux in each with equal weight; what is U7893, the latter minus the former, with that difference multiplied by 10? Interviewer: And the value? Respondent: 2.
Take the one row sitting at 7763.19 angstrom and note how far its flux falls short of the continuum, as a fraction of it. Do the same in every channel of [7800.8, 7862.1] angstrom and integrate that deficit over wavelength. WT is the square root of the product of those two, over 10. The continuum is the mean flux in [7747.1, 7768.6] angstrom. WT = 0.016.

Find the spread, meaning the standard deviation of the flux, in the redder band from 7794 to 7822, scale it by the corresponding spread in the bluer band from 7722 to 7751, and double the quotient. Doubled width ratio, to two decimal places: 1.05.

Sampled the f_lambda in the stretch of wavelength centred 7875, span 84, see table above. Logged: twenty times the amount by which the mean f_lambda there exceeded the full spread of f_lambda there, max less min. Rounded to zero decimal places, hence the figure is 297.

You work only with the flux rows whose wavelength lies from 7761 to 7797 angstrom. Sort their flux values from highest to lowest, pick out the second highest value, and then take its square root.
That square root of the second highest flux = 4.015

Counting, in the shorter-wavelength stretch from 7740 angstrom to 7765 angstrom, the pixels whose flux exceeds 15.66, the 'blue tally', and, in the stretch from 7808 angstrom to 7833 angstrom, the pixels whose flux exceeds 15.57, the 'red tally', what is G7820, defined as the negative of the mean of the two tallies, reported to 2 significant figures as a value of -4.5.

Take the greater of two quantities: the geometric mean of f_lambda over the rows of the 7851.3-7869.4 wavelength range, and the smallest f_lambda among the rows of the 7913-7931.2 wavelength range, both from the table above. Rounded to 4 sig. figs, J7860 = 15.91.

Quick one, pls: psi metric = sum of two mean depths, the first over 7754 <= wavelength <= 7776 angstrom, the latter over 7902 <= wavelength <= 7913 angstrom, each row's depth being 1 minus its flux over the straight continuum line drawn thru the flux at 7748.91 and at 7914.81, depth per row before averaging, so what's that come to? -0.037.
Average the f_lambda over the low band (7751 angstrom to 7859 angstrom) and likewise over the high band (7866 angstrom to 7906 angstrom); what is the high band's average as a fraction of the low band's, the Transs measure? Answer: 0.98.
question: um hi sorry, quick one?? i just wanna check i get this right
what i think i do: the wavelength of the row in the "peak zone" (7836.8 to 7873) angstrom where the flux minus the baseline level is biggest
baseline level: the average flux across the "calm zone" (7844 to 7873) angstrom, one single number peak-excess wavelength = 7863.94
